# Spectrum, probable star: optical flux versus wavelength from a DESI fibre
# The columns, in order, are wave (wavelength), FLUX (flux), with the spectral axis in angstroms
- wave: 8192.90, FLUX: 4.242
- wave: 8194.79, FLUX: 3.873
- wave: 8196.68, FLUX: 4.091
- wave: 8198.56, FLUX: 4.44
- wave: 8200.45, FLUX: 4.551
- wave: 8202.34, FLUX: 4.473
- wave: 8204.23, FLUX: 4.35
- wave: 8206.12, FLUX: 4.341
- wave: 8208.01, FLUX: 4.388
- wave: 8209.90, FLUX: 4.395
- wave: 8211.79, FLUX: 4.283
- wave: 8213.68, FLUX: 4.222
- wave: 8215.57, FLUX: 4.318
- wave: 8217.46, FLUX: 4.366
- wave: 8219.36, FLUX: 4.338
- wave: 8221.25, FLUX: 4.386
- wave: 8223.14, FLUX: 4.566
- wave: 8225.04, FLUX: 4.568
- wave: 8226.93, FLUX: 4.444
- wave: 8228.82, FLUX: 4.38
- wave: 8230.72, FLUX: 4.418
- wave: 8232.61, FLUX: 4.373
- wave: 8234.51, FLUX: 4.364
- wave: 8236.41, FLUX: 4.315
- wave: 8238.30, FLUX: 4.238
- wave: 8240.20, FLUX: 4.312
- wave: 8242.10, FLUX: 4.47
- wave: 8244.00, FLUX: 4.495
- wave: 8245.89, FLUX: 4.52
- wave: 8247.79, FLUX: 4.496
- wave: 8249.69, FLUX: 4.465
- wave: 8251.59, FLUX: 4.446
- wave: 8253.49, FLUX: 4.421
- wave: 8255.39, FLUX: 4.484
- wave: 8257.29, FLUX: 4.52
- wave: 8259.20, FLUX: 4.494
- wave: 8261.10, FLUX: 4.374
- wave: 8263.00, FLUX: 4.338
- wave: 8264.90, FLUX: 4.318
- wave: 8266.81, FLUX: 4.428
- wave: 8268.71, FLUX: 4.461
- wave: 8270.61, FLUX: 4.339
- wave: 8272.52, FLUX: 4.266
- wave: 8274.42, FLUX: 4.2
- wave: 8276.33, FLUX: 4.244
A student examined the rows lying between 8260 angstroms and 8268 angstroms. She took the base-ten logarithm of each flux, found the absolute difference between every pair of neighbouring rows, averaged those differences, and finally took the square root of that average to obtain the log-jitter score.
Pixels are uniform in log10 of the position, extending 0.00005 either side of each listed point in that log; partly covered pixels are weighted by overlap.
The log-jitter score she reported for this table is 0.074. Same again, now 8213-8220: 0.076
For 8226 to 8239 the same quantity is 0.068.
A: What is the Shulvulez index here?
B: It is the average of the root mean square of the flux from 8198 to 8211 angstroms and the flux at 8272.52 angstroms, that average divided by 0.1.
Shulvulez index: 43.4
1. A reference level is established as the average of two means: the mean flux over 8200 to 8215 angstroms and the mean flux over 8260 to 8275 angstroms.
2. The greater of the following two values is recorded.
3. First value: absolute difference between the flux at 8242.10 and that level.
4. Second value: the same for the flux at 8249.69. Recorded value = 0.11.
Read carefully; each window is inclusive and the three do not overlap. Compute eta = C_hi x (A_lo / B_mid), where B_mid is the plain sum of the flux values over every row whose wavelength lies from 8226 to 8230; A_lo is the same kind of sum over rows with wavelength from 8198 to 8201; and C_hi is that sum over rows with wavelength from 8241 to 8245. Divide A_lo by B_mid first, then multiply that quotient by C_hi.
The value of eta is 9.13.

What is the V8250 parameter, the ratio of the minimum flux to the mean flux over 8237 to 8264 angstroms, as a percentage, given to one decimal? 95.6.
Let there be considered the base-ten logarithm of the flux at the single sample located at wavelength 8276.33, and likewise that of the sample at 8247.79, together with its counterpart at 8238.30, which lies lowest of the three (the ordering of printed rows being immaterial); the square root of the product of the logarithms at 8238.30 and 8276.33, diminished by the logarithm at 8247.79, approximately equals -0.025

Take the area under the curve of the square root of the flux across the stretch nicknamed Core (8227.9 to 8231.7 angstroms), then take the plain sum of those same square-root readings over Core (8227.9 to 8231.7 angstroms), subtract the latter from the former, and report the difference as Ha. 3.8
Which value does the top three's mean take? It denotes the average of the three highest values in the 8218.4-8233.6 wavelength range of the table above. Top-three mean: 4.53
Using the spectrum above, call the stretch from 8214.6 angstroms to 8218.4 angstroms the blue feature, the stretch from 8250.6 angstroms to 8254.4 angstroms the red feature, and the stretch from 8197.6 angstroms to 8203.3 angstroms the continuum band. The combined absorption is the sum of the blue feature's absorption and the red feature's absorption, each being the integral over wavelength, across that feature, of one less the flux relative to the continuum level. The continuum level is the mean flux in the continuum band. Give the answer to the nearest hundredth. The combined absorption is 0.17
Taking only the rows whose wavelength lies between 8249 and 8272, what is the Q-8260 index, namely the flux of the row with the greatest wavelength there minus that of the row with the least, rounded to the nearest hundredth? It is -0.13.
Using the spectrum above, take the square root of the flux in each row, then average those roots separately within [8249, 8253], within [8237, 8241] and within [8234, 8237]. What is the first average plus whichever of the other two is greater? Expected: 4.19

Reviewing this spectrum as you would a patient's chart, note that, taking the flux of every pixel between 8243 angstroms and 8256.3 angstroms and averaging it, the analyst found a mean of 4.48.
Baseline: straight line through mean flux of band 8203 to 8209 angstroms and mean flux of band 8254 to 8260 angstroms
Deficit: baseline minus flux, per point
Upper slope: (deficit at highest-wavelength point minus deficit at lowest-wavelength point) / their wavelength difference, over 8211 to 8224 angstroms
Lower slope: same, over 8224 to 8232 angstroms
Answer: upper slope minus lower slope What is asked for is -0.051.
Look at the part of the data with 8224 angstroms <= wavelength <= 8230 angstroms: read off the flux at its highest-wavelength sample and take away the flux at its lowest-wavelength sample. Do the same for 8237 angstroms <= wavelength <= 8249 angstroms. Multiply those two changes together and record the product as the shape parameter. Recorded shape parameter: -0.0485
